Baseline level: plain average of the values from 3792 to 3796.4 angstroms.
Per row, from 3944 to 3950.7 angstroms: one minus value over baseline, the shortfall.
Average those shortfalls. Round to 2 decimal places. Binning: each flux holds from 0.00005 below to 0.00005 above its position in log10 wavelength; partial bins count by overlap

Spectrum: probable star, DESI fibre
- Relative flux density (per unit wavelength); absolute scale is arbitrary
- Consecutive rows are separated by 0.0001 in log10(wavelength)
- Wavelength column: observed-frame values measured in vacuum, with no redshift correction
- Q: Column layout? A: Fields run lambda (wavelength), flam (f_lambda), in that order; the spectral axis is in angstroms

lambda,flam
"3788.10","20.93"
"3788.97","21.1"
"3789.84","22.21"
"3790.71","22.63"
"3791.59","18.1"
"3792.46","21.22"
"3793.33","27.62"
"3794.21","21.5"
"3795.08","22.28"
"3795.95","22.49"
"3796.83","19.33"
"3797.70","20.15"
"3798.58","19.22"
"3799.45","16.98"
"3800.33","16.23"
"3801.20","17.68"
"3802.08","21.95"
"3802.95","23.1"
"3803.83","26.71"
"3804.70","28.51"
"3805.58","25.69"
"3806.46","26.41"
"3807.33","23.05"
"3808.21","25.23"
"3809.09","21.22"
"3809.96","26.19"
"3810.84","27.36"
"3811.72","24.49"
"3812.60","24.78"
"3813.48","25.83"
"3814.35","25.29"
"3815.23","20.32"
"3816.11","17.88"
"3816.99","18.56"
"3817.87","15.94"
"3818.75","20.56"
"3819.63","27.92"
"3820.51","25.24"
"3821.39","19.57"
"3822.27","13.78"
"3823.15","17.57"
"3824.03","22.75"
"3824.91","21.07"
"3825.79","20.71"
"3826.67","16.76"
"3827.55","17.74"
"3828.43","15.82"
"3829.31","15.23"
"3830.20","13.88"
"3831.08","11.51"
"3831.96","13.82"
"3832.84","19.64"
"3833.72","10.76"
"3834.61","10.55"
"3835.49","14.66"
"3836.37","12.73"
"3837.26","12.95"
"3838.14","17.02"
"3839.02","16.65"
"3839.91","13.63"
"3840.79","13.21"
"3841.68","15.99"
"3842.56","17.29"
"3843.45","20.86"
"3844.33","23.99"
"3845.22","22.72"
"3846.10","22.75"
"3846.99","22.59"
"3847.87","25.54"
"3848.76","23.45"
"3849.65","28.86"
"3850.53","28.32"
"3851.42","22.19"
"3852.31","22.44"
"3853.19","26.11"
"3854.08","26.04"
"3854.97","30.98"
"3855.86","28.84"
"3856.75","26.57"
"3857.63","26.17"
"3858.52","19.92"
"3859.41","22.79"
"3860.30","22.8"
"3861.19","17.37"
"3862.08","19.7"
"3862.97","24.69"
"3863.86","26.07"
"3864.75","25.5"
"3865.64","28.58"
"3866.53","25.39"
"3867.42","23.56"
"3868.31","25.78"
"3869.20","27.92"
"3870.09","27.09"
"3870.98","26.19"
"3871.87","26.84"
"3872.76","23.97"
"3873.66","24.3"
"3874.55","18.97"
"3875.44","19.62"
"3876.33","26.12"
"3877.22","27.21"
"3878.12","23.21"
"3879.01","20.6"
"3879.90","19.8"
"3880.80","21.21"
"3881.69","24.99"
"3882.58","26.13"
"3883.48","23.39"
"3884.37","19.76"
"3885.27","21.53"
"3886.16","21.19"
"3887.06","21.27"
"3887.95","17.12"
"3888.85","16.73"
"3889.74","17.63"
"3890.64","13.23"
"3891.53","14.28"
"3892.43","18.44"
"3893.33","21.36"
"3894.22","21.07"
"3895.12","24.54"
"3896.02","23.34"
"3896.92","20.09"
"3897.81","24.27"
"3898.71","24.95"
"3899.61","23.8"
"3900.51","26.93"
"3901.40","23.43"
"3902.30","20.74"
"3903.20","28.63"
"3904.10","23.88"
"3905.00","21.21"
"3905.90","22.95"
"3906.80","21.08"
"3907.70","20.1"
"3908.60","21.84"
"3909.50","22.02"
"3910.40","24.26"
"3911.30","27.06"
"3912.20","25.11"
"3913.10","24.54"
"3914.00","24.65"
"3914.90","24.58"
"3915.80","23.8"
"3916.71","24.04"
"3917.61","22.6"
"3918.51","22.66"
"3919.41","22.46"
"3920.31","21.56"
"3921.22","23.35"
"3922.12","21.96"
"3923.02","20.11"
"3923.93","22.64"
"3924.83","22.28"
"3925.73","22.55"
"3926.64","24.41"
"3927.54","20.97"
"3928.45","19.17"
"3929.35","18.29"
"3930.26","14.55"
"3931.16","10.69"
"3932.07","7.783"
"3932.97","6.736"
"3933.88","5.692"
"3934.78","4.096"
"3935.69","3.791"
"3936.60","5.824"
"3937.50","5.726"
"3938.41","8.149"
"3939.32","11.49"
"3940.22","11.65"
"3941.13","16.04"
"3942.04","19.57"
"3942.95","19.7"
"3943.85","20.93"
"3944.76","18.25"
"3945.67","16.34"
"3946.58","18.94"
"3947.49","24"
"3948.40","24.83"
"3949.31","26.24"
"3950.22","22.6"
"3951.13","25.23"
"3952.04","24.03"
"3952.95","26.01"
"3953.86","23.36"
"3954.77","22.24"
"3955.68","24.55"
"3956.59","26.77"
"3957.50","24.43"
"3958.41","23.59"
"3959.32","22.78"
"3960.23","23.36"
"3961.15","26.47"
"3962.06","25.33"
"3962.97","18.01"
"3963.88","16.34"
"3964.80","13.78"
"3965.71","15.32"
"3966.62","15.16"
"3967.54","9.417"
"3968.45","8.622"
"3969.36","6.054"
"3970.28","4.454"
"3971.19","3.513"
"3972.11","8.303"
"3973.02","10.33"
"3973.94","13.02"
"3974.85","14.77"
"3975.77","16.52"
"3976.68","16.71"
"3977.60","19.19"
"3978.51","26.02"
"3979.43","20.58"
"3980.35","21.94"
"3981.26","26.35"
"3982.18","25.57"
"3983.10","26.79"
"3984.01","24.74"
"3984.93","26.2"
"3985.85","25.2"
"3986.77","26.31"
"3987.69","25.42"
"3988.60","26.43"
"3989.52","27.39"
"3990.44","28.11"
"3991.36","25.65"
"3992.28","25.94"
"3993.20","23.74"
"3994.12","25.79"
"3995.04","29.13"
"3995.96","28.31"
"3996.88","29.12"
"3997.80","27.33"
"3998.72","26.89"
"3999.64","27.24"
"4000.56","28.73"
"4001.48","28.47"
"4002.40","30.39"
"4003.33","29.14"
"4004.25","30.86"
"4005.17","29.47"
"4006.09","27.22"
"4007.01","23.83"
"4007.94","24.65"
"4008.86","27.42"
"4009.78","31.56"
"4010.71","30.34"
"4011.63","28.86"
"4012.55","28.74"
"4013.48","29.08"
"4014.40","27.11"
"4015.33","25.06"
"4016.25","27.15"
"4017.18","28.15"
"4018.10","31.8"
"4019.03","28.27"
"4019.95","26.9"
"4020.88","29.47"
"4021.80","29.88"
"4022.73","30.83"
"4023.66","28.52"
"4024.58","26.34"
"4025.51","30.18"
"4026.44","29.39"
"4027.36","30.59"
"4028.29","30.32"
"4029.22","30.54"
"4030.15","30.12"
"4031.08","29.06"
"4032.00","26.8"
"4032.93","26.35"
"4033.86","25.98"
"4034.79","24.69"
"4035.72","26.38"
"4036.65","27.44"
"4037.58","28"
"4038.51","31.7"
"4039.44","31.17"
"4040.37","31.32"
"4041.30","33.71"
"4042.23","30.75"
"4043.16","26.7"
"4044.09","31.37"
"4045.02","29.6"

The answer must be 0.06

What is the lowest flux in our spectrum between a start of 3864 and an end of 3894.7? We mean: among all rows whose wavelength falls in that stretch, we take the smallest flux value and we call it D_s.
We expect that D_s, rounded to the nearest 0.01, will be 13.23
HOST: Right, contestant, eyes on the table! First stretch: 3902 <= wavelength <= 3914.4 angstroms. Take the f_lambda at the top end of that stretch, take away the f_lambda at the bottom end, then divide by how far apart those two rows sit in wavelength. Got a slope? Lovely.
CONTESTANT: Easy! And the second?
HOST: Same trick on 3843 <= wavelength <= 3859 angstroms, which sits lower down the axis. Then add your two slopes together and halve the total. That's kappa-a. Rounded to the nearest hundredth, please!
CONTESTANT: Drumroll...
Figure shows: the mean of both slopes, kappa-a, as 0.14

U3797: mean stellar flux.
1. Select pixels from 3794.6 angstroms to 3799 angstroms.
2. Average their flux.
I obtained 21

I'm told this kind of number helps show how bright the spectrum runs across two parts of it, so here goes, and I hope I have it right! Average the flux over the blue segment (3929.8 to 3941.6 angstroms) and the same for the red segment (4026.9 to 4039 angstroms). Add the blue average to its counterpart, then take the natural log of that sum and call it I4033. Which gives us 3.61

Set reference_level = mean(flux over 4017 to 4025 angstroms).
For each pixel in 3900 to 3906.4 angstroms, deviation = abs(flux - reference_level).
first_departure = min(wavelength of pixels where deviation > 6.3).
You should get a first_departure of 3902.30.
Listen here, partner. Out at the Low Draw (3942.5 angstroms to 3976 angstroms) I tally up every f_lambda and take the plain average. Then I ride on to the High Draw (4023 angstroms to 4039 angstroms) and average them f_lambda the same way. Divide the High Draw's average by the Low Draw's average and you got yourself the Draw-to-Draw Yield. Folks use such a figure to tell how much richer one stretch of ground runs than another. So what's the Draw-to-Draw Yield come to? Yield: 1.54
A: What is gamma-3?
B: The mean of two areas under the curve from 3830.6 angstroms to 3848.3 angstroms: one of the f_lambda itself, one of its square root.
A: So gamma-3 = 186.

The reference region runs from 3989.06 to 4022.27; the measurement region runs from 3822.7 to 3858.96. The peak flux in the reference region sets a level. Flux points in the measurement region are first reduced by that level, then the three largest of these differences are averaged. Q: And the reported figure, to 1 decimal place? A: -2.2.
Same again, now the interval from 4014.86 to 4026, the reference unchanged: -0.9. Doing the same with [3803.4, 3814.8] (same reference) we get -4.3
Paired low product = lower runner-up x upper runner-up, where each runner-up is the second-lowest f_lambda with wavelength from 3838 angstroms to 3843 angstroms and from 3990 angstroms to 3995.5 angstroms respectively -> 350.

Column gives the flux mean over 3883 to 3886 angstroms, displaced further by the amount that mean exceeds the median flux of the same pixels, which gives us 21.6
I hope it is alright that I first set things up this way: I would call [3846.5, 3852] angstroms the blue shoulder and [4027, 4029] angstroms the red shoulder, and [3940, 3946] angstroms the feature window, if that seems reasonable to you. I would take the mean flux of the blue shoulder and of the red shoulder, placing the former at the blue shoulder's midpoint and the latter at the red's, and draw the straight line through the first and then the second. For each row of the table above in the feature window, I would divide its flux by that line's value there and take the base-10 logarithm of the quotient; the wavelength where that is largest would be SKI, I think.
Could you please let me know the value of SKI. 3943.85 angstroms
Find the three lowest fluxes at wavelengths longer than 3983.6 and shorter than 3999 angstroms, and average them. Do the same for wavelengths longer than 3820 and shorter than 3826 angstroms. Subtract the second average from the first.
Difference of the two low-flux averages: 7.6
